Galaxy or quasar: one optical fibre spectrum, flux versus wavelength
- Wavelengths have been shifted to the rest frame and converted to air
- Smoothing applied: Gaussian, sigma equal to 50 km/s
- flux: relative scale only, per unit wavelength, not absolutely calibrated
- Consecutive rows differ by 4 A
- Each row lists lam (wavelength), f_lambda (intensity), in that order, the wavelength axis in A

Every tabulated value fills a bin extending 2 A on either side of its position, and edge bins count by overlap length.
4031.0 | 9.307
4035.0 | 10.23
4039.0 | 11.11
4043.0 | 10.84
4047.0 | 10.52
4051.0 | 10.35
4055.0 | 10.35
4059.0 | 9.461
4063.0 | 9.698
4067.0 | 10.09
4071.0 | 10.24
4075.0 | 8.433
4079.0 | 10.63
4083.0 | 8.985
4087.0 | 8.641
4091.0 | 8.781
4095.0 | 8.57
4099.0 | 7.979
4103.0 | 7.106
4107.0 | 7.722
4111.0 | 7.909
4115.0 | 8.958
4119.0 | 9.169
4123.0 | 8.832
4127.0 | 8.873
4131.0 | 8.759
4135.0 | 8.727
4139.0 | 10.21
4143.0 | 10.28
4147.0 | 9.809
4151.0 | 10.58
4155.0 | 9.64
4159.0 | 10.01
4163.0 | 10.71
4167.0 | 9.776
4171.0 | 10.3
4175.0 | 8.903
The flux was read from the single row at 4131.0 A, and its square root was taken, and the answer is 2.96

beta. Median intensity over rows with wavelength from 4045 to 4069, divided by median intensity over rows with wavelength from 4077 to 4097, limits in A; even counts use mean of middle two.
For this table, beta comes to 1.16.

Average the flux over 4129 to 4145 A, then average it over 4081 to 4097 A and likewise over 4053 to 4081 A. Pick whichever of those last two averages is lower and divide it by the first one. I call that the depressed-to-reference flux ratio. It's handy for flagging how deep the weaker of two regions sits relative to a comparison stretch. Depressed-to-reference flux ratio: 0.92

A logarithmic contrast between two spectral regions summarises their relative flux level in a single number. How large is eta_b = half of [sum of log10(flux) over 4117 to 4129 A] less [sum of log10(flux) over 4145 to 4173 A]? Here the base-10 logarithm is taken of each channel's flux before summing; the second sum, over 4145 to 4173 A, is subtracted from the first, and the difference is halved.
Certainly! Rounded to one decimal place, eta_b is -2.1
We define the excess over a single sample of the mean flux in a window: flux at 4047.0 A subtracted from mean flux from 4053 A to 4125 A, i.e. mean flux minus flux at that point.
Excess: -1.54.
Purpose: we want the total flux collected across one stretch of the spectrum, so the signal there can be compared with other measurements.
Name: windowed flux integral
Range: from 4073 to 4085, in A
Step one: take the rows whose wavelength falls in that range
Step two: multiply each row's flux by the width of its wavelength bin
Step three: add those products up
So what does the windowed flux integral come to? 112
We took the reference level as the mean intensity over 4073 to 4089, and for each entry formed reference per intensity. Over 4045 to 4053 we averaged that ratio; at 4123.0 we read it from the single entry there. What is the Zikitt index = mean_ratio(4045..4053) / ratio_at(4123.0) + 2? 2.85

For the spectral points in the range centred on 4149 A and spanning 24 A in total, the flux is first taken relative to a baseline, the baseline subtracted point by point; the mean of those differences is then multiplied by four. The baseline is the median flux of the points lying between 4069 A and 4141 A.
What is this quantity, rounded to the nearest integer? 5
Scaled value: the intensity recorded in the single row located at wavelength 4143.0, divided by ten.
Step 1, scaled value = 1.03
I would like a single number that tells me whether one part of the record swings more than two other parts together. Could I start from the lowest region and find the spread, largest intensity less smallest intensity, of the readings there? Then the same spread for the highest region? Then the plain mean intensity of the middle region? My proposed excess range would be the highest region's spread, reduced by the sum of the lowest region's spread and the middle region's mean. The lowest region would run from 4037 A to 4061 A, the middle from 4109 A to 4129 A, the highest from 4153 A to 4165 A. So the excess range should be -9.3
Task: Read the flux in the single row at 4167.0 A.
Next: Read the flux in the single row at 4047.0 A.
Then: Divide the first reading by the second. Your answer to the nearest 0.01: 0.93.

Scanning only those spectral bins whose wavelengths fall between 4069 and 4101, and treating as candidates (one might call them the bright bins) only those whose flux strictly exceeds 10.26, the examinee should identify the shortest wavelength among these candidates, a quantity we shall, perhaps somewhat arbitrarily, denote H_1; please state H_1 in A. 4079.0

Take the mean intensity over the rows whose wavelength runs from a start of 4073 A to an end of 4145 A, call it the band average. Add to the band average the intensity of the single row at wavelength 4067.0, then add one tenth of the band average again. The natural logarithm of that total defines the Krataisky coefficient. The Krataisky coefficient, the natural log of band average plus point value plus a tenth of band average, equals 2.98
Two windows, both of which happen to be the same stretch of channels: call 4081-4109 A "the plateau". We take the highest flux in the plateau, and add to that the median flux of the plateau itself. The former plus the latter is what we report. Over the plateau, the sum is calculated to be 18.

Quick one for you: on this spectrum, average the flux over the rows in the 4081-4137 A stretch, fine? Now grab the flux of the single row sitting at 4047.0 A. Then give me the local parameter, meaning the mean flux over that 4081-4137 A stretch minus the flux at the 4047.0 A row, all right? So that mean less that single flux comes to -2.0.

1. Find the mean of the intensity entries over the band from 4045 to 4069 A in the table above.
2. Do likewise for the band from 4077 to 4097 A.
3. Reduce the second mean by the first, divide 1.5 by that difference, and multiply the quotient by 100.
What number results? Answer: -157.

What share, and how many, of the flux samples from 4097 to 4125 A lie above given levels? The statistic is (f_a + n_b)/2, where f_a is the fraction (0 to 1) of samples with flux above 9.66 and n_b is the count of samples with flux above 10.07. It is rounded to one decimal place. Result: 0.0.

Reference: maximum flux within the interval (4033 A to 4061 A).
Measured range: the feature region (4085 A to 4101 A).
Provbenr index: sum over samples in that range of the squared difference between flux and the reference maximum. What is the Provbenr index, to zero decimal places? 28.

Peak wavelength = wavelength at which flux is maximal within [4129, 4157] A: 4151.0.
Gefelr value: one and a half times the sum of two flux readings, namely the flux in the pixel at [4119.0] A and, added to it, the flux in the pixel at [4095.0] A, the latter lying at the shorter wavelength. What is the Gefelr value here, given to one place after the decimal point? 26.6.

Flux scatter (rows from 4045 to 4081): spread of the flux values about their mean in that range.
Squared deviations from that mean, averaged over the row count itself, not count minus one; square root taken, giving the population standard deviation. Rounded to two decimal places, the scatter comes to 0.65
